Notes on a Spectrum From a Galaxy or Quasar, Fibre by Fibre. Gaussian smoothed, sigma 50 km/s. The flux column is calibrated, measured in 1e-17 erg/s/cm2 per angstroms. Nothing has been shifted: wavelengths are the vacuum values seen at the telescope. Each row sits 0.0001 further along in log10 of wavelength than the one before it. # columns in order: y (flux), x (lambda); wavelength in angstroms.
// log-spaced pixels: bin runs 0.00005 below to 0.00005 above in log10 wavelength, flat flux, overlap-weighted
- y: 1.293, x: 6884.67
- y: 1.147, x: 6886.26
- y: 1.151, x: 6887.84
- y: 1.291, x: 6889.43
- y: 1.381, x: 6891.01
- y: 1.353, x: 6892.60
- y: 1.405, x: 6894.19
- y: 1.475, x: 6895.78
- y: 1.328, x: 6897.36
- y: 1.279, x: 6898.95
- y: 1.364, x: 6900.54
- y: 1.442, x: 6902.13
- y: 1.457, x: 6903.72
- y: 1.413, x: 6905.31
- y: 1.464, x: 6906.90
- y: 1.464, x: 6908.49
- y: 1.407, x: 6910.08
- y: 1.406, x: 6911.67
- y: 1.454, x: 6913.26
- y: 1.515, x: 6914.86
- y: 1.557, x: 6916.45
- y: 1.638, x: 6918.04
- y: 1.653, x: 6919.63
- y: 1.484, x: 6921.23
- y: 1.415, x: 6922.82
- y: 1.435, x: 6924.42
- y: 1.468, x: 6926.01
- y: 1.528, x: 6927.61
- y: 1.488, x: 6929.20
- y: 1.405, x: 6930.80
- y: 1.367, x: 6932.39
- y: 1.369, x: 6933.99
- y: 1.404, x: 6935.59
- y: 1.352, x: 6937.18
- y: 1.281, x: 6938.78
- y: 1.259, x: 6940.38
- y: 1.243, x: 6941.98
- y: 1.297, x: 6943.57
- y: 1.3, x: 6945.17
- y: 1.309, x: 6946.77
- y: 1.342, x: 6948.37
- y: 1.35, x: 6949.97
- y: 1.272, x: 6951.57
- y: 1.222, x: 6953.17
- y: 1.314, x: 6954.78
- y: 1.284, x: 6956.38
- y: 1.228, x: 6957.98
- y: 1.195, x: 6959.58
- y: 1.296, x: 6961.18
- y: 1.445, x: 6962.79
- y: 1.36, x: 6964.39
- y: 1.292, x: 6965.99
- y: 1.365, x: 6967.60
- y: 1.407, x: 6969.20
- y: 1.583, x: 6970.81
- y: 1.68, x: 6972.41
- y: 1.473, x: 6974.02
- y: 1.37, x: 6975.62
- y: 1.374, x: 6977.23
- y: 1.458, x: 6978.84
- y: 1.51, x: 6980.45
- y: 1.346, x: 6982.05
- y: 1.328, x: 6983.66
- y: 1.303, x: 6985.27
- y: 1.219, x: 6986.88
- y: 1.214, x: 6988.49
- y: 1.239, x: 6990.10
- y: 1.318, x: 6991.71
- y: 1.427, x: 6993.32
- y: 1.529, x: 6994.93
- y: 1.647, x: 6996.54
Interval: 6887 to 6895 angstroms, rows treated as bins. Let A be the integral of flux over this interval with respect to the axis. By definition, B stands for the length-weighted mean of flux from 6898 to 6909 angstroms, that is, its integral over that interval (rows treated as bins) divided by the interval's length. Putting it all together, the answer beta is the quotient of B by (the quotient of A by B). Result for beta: 0.19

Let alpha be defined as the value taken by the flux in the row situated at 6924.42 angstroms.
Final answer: 1.435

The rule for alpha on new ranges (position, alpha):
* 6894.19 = 1.405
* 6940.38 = 1.259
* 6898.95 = 1.279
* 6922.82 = 1.415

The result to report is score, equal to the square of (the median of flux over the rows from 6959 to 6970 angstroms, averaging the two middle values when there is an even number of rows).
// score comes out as 1.85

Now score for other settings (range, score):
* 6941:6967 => 1.68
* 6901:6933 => 2.13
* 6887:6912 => 1.98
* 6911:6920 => 2.36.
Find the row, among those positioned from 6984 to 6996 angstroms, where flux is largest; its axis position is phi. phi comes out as 6994.93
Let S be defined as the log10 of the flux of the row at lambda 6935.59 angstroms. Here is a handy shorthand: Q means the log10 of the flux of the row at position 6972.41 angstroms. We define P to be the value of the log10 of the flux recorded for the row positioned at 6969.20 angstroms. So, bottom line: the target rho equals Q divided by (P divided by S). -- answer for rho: 0.22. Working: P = 0.15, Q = 0.225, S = 0.15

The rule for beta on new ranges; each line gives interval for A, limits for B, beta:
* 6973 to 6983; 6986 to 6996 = 0.12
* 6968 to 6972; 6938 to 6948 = 0.27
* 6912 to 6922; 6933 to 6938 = 0.12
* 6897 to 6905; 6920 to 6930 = 0.20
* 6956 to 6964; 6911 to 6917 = 0.21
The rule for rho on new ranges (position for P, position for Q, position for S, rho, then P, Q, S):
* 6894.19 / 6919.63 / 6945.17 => 0.17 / 0.15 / 0.218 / 0.11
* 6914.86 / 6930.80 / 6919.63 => 0.18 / 0.18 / 0.148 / 0.22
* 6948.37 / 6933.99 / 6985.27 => 0.12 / 0.13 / 0.136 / 0.11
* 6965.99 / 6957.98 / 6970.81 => 0.16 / 0.11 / 0.089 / 0.20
